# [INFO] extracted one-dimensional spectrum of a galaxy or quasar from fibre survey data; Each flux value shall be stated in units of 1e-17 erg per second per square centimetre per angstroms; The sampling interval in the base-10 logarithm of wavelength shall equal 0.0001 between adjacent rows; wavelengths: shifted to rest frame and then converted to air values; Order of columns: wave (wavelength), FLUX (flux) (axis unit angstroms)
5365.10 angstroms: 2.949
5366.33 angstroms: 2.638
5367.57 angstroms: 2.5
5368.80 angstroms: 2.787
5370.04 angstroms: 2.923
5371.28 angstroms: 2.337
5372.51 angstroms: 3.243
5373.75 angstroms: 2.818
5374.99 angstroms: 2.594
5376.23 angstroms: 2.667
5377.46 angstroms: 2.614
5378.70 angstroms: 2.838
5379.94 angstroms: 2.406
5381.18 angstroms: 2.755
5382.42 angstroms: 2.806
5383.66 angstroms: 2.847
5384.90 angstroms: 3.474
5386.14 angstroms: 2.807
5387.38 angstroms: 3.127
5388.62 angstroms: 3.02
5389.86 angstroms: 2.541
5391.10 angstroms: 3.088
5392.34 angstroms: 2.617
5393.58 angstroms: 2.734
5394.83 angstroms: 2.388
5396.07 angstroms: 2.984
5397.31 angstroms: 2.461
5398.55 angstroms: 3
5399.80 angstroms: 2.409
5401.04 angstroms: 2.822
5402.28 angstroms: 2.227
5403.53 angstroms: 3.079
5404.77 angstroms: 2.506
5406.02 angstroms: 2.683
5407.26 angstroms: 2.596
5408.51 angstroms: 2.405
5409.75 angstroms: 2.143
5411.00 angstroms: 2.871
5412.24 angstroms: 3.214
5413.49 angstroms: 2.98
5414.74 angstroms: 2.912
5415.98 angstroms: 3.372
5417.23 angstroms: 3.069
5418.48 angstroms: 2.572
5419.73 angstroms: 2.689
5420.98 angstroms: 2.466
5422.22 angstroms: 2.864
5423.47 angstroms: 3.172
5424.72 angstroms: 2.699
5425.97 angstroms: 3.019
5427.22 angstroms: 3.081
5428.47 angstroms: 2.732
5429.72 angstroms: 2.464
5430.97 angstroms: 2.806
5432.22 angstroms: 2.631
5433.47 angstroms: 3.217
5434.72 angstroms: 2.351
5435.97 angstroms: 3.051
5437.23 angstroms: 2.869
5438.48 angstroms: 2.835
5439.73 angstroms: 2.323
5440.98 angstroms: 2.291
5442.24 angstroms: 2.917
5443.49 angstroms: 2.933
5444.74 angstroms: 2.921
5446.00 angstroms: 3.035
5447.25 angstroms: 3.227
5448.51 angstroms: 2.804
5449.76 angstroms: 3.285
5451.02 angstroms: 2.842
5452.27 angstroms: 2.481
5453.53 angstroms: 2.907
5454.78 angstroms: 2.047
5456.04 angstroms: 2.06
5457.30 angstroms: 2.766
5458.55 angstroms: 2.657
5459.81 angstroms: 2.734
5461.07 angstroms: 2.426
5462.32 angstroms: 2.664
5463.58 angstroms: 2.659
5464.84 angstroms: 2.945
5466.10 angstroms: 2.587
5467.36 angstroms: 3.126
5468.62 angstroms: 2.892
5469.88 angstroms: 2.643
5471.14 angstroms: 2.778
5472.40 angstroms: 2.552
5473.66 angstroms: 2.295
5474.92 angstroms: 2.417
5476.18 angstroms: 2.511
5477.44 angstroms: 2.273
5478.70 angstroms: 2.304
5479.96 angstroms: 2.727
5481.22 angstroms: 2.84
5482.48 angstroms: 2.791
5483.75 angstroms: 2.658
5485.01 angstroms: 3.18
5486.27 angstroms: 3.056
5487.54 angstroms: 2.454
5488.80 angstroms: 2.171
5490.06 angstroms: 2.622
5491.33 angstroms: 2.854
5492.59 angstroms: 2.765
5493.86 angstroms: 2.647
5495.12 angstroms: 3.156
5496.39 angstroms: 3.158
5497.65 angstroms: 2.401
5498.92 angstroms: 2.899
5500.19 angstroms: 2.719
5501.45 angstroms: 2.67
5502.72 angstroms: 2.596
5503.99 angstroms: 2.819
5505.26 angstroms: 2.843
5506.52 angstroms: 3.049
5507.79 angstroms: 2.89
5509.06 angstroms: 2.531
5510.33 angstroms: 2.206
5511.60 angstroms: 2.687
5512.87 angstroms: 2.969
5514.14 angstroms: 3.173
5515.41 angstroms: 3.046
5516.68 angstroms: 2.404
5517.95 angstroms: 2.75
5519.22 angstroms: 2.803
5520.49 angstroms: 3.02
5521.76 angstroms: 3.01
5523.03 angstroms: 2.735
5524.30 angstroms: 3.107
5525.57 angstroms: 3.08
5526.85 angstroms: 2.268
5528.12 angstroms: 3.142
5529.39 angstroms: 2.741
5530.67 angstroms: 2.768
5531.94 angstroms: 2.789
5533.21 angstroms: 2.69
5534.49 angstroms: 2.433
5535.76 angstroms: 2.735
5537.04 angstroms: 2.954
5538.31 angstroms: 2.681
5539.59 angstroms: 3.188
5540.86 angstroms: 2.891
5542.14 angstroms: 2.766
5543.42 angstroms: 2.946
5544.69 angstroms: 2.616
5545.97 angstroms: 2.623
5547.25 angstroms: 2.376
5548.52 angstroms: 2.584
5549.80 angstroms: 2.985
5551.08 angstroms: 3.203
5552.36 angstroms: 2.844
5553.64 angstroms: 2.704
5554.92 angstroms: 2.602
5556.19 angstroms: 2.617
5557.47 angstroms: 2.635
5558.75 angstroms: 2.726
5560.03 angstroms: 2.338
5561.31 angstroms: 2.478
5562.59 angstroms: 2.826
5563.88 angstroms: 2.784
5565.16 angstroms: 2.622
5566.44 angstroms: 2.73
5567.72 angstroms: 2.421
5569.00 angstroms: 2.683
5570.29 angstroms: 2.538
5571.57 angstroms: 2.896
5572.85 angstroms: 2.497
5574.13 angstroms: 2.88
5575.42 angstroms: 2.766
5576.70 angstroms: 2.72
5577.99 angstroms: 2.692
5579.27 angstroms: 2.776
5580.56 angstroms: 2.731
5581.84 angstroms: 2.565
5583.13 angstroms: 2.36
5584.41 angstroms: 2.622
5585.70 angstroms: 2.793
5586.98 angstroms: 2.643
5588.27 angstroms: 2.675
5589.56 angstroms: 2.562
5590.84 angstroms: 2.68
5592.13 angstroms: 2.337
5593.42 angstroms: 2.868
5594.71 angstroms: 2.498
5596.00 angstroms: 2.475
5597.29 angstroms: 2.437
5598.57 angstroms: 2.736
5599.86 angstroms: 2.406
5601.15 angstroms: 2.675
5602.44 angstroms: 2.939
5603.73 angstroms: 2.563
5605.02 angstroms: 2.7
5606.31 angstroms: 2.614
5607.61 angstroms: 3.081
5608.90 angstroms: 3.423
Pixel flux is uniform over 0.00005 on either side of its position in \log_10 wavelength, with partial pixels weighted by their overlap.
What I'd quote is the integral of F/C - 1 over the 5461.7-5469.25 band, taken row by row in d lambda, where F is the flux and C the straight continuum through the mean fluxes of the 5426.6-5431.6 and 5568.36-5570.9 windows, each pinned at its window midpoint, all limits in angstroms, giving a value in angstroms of 0.23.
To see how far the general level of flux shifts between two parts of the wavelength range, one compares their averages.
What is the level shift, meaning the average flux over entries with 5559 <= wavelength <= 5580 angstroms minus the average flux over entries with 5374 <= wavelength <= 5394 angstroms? -0.14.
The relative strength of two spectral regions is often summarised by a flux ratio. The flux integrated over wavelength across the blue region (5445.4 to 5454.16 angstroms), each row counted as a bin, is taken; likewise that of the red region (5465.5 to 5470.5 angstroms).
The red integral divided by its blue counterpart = 0.55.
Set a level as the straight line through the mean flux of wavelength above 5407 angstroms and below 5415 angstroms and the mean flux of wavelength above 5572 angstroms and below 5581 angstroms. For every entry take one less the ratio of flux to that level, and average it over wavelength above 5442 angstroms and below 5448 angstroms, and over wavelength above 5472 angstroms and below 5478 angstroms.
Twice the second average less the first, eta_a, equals 0.34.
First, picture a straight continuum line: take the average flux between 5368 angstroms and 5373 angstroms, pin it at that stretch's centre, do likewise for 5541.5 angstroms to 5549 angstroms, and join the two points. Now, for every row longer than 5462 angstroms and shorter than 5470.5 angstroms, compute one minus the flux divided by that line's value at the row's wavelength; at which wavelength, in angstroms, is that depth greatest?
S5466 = 5466.10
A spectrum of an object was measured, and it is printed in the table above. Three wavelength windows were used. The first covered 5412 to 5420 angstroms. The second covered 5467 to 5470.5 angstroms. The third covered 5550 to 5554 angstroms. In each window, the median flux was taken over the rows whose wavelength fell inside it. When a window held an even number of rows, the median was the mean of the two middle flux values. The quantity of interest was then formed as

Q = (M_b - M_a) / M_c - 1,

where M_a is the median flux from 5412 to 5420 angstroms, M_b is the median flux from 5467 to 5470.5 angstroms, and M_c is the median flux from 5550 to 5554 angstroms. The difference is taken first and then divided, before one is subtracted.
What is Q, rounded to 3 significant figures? -1.03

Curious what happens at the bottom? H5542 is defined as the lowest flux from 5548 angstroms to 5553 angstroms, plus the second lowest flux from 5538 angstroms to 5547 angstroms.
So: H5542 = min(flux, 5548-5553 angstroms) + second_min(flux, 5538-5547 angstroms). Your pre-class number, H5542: 5.21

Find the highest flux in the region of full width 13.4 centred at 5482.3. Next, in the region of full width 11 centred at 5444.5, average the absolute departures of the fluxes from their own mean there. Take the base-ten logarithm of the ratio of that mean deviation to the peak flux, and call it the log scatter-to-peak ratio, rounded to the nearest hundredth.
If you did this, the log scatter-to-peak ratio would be -1.09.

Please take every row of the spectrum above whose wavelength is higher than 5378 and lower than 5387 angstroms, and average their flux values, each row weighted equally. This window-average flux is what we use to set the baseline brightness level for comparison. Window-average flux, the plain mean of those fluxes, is 2.85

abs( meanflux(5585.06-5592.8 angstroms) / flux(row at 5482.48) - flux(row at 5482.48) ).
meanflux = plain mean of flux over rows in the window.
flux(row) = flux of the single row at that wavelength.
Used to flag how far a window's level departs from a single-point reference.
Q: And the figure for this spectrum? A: 1.85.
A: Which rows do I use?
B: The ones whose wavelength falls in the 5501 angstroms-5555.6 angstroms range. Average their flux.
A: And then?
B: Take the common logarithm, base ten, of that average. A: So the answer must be 0.445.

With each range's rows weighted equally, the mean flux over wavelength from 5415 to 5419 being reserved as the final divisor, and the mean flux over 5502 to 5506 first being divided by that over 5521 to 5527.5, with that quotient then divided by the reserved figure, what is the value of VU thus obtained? 0.32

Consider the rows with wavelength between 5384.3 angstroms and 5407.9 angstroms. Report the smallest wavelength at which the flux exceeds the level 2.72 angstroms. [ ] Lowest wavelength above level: 5384.90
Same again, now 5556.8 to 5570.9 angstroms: 5558.75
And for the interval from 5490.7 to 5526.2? 5491.33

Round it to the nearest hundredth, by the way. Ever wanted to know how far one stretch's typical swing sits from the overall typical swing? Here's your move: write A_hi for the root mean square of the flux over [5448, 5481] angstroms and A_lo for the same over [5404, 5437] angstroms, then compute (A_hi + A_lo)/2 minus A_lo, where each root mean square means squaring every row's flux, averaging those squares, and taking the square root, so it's -0.08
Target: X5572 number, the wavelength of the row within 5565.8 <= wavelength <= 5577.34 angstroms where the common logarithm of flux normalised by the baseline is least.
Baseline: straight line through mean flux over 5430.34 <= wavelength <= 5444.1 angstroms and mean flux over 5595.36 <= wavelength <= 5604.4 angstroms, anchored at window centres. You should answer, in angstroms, 5567.72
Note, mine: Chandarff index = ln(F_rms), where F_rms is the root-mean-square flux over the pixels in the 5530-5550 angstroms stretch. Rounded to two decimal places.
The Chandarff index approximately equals 1.01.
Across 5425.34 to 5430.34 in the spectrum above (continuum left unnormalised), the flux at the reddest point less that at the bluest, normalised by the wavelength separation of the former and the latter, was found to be -0.15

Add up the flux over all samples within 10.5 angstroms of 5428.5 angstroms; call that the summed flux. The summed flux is 47.5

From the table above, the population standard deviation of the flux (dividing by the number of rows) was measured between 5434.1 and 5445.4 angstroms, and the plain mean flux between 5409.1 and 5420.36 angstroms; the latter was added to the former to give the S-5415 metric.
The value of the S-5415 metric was 3.16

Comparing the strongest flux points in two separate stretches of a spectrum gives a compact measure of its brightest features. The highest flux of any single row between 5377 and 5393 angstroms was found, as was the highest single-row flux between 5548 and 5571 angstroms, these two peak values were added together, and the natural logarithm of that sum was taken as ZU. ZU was 1.90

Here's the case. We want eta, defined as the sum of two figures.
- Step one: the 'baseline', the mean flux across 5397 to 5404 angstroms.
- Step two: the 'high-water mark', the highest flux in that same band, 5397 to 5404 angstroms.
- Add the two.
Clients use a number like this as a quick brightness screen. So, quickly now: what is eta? 5.7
